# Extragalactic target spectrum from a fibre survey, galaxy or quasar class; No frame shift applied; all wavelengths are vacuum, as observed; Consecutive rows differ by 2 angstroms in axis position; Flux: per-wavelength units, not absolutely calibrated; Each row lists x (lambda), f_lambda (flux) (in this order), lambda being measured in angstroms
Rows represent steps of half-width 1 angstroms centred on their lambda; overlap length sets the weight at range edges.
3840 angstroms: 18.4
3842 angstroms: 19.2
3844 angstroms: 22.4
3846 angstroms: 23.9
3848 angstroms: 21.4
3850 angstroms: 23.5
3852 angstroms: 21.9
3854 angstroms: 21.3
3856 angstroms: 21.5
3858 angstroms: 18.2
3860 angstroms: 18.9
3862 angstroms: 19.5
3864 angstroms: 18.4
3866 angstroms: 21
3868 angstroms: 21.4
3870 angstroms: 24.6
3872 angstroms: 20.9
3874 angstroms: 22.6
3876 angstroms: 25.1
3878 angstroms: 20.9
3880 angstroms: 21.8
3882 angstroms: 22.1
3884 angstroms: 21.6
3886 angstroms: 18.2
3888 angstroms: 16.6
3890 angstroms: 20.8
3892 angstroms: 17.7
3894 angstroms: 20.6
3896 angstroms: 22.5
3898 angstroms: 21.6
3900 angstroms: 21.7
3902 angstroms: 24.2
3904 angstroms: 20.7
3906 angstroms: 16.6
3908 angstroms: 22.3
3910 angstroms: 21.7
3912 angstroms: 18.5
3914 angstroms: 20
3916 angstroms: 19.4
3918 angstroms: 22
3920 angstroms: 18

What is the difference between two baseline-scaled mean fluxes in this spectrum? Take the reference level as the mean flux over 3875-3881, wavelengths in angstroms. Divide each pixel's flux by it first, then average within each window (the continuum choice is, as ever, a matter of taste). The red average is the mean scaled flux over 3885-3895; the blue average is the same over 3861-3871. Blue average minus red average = 0.10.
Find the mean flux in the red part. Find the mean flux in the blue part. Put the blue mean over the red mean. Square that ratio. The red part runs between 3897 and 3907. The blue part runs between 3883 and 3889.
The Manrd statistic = 0.80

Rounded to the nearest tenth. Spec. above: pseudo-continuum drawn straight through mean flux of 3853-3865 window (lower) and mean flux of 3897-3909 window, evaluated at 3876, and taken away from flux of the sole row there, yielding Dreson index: 4.9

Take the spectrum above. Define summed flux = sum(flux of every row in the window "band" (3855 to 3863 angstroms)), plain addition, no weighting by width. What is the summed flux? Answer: 78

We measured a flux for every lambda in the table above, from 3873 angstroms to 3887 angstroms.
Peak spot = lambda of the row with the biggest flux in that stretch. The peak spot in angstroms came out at 3876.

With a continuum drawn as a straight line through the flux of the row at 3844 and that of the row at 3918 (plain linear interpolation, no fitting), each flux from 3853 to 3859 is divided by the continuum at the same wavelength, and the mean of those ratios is 0.910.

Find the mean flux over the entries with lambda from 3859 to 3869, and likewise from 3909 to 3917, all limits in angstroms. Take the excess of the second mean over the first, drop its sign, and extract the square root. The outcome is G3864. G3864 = 0.24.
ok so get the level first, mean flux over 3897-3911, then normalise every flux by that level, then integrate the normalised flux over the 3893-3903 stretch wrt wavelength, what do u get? 10.4 angstroms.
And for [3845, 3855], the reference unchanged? 10.5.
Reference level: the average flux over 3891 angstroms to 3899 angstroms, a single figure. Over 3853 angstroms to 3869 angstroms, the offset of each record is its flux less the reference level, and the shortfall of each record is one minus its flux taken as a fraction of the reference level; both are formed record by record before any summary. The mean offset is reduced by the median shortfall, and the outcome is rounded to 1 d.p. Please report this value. -0.6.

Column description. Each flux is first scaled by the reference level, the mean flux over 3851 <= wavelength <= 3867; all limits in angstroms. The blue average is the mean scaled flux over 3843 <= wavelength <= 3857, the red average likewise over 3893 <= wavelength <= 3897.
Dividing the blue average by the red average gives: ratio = 1.03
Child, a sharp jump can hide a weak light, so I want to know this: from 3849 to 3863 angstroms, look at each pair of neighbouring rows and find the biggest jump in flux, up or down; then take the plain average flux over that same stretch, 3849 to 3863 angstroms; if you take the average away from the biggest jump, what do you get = -17.4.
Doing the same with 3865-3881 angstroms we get -18.1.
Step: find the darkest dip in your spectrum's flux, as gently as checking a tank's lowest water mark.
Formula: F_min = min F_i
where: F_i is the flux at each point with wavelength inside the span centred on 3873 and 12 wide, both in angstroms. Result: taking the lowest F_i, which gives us 20.9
